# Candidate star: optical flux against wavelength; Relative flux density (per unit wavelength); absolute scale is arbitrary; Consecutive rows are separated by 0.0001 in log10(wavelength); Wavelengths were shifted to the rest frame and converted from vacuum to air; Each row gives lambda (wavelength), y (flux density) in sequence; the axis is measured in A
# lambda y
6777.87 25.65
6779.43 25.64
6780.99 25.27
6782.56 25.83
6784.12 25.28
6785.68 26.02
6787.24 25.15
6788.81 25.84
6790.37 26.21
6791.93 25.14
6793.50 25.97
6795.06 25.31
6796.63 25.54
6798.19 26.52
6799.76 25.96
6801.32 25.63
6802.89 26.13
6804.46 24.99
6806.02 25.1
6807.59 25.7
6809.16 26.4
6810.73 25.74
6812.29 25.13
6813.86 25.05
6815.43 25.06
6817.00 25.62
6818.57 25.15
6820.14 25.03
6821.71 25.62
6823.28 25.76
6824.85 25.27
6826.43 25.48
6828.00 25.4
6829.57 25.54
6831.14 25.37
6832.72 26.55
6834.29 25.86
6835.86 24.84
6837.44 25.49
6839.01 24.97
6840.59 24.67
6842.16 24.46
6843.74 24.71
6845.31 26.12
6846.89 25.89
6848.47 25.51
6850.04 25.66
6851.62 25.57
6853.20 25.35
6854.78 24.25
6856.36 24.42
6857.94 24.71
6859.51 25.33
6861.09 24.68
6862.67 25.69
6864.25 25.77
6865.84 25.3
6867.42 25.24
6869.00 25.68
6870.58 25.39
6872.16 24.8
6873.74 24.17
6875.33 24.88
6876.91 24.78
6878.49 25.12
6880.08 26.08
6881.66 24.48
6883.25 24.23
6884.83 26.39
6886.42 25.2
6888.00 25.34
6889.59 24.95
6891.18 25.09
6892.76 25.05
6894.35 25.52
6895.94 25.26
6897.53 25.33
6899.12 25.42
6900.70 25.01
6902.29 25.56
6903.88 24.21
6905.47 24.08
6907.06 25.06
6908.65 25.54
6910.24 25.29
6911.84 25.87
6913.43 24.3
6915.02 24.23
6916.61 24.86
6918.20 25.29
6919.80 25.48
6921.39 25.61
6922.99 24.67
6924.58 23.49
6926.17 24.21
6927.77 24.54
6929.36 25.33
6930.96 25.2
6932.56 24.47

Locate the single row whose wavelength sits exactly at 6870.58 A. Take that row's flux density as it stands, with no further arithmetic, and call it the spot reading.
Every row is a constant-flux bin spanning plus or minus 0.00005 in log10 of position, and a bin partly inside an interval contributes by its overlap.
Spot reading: 25.39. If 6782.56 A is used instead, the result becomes 25.83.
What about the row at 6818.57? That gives 25.15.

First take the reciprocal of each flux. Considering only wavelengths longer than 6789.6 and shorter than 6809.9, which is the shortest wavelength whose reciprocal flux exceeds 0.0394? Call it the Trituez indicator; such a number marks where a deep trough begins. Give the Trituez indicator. 6791.93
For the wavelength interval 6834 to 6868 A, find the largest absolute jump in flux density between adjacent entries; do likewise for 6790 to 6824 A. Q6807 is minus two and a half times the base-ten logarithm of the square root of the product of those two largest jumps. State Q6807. -0.26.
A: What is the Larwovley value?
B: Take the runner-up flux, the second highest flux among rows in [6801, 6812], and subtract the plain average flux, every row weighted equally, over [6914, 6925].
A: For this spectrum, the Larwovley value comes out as 1.3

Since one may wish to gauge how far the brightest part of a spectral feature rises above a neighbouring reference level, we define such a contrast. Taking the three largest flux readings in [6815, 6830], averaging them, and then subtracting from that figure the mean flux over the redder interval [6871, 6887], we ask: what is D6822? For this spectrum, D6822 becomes 0.65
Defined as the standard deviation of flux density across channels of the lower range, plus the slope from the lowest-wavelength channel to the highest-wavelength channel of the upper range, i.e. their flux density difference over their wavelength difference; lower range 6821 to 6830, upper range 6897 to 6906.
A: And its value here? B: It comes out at 0.0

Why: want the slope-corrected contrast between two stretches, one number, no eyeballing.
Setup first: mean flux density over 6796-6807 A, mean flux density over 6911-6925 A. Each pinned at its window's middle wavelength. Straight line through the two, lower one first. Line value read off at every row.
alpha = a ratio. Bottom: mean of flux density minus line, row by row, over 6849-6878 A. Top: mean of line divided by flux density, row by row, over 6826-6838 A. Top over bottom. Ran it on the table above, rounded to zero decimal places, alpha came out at -6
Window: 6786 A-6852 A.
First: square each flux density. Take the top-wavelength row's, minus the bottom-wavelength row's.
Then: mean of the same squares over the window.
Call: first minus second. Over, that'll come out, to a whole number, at -629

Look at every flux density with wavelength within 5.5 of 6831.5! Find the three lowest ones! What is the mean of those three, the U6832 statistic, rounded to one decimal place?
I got 25.2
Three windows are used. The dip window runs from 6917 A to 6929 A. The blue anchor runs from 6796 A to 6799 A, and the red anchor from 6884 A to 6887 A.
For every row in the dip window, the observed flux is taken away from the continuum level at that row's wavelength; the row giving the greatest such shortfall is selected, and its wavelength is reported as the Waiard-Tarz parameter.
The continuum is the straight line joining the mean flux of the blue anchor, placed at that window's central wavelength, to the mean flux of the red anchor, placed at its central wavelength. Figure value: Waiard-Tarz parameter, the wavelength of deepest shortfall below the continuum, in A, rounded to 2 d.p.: 6924.58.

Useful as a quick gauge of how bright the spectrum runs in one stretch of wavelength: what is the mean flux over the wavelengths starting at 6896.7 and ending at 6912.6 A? 25.1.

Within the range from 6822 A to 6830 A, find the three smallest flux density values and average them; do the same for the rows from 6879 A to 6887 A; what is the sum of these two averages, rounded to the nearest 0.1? 50.0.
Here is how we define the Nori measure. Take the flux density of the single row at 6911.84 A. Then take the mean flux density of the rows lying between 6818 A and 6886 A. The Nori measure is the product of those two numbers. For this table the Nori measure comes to 653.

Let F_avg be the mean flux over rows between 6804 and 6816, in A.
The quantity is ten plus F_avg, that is 35.4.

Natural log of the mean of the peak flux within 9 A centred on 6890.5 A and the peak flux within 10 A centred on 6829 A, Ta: 3.26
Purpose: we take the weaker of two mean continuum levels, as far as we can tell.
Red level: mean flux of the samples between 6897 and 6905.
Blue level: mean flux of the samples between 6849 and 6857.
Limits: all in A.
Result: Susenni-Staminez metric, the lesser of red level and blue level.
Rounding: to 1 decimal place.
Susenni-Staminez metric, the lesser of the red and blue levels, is 25.1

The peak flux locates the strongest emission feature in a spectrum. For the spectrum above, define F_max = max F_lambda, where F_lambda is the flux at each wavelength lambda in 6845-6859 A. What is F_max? 26.12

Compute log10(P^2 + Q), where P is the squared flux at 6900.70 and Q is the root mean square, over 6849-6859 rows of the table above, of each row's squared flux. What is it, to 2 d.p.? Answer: 5.59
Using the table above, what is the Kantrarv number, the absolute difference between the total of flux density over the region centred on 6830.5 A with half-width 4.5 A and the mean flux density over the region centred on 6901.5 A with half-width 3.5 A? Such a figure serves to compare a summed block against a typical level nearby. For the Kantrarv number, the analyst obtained 129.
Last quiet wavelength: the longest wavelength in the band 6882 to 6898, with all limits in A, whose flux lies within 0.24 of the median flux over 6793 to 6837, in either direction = 6897.53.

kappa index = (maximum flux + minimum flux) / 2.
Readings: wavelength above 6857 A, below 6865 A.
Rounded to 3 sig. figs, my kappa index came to 25.2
